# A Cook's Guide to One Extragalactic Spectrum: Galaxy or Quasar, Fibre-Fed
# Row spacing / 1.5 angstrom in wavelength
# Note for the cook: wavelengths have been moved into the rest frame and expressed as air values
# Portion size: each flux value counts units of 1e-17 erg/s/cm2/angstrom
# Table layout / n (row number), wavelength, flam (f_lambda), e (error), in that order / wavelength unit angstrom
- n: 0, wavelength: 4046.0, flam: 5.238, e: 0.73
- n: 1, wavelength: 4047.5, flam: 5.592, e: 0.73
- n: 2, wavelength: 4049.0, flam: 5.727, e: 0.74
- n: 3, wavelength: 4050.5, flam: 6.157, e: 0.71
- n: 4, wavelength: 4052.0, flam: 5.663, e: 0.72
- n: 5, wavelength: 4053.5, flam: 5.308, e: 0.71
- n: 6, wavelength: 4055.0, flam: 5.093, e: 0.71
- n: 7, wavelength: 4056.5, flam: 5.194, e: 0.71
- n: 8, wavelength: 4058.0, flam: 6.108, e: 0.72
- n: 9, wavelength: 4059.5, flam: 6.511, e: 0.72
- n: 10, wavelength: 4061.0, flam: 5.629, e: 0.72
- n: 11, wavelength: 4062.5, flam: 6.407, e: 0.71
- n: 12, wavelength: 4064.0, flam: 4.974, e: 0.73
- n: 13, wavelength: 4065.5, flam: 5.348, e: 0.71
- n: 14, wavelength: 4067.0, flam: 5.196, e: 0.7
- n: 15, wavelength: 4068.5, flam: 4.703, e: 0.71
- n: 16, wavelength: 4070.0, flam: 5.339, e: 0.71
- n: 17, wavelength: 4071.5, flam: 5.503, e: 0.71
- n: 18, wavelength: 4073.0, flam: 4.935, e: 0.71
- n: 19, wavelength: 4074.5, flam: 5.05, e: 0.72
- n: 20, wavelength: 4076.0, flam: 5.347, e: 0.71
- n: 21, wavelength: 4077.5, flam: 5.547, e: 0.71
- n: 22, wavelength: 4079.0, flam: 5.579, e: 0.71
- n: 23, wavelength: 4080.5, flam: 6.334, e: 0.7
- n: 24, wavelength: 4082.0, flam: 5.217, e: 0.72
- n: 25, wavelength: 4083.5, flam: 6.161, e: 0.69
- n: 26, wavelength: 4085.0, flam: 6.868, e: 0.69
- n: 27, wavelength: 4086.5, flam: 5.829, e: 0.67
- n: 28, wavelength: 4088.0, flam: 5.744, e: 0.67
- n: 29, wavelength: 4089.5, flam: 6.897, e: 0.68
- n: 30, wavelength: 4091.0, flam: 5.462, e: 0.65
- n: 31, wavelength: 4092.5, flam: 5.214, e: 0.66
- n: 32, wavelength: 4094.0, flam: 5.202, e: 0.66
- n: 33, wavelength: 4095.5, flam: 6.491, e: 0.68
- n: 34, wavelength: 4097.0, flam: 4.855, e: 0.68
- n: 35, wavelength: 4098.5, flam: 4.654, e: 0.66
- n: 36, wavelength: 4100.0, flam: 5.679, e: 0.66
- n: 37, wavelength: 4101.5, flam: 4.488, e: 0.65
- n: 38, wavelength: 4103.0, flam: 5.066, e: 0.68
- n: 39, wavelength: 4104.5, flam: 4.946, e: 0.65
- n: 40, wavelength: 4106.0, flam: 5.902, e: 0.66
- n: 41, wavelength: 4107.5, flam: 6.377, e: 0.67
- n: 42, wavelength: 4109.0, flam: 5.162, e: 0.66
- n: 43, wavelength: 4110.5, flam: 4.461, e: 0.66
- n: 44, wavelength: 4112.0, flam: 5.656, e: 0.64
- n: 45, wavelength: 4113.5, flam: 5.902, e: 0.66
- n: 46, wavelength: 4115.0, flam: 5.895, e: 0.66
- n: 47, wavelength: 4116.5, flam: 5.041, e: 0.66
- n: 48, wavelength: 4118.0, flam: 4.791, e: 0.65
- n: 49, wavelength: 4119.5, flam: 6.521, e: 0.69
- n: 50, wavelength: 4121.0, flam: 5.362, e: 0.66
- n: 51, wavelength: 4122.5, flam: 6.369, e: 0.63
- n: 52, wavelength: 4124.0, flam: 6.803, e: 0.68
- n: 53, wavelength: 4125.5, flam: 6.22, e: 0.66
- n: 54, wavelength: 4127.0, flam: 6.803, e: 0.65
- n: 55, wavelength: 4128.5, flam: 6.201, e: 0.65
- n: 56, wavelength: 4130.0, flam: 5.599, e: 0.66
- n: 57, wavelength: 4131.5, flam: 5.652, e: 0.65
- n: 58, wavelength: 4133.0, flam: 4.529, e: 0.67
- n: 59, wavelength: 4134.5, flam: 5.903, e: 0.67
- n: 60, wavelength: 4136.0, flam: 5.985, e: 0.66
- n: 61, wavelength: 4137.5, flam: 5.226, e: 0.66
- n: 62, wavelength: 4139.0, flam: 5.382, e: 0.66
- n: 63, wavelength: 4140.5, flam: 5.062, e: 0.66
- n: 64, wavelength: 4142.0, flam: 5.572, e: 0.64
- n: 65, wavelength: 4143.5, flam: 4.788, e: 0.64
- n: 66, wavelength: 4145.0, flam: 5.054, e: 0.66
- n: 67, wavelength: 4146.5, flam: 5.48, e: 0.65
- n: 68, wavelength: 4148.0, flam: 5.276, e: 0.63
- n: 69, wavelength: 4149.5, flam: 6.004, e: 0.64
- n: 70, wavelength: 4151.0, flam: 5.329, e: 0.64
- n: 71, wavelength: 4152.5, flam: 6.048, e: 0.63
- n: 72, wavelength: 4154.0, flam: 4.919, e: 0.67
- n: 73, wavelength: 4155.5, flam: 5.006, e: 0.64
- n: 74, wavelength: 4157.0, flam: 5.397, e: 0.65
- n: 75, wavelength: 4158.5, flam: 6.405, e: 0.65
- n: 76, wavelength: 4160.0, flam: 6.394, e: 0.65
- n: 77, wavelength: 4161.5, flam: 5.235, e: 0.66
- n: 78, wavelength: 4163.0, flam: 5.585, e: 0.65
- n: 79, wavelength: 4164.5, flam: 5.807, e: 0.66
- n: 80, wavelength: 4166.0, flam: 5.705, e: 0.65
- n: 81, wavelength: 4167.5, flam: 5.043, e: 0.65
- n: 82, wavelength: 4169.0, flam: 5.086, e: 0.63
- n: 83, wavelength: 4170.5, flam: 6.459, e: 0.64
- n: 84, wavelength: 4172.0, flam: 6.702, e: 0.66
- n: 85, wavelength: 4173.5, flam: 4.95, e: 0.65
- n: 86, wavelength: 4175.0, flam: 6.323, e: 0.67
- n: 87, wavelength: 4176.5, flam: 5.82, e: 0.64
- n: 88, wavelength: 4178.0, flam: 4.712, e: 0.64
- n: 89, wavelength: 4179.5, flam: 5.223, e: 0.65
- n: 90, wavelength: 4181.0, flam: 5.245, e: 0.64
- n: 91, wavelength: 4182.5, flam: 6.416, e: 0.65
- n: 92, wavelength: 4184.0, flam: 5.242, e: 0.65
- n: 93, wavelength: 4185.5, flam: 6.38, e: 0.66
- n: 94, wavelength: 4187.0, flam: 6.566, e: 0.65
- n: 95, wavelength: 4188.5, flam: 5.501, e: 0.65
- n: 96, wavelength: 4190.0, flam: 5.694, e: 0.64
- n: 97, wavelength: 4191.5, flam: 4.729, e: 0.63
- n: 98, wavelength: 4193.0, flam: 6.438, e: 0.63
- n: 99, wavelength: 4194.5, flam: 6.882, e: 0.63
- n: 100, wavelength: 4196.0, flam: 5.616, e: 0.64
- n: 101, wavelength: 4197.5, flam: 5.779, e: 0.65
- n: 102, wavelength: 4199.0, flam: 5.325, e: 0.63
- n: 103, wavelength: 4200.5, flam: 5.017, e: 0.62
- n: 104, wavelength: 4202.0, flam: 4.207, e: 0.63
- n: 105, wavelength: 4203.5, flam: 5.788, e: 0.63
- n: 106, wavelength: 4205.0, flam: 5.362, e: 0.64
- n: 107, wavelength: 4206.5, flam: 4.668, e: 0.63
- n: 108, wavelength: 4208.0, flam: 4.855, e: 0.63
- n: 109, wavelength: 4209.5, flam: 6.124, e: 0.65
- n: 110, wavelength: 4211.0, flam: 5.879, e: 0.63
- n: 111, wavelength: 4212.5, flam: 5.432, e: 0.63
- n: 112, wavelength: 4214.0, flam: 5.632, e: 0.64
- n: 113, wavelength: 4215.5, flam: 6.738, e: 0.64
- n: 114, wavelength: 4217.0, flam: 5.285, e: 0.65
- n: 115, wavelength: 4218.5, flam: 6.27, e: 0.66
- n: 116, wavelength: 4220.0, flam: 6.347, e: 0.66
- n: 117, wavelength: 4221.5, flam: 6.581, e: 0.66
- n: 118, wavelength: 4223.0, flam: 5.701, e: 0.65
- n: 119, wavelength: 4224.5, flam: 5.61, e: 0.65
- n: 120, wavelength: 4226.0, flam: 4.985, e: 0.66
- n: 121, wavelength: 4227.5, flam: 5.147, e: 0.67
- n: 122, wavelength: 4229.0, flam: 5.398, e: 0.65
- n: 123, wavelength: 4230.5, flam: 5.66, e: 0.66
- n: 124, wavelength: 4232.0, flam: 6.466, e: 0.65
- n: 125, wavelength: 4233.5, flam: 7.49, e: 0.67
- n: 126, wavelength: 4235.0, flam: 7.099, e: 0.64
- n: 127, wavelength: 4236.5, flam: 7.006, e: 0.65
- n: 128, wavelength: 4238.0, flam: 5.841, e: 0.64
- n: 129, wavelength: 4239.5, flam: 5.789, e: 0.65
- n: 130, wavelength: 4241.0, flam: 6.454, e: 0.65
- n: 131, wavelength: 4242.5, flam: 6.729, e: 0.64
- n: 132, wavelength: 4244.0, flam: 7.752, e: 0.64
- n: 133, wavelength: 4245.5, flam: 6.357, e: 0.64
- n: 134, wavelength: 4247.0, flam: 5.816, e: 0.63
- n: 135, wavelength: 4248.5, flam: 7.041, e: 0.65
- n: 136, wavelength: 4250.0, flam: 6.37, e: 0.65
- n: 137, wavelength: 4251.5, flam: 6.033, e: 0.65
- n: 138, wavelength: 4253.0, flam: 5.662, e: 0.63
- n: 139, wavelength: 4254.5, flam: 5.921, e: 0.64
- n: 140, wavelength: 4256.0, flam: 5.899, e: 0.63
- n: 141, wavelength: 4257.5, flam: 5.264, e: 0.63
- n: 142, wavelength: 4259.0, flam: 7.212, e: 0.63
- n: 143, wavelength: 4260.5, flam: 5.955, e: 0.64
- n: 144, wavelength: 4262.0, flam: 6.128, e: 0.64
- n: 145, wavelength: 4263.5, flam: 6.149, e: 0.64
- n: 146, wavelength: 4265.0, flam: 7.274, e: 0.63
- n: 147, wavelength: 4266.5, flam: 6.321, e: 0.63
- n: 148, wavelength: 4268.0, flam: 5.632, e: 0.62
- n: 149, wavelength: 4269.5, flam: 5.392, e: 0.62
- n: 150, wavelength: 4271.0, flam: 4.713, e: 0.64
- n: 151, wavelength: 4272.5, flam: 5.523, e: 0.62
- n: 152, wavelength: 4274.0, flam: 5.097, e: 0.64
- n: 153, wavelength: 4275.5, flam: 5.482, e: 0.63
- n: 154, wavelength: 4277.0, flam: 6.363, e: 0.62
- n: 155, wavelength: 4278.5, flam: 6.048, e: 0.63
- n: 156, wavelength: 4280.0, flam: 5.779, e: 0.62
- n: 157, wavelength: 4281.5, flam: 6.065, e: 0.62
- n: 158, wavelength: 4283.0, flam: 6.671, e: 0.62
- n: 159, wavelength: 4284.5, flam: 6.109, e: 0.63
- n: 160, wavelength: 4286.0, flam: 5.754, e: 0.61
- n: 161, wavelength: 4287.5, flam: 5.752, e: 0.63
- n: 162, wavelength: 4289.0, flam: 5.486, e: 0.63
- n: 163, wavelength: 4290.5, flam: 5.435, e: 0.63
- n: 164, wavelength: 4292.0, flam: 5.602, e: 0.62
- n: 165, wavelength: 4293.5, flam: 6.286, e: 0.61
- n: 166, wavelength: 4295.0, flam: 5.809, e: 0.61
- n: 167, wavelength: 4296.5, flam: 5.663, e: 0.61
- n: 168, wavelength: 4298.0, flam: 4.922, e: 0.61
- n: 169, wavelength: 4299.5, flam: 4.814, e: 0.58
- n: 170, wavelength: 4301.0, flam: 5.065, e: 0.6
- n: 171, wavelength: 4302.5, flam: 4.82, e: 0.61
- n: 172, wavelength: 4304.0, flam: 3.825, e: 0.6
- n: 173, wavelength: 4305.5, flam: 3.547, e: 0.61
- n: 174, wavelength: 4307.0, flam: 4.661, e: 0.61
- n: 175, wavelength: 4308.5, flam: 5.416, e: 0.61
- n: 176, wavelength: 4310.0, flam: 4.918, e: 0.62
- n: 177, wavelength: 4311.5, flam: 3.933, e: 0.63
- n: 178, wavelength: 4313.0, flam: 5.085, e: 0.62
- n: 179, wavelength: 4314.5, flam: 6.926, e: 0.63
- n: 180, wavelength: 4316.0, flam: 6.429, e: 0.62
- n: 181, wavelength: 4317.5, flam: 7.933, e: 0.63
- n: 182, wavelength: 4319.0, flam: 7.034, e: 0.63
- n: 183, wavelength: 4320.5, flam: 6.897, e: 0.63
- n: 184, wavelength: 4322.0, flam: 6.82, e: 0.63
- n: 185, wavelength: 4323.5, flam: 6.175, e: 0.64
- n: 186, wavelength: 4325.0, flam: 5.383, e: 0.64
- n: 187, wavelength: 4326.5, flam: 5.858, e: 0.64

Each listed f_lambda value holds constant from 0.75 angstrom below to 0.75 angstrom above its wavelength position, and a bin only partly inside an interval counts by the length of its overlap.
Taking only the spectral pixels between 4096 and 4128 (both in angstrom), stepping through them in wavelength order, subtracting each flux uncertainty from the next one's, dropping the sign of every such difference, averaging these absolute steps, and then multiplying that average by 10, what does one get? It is 0.175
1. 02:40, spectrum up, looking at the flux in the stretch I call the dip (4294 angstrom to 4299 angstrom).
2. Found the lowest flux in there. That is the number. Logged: 4.922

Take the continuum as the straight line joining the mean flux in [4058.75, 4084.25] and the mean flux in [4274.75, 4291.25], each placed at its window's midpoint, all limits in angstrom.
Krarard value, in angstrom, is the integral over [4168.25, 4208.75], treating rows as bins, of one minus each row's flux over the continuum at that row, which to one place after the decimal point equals 1.0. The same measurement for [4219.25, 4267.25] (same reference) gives -3.3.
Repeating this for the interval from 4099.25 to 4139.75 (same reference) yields -0.2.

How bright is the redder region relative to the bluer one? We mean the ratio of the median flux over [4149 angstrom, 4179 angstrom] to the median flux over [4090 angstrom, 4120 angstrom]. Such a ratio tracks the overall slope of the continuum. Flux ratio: 1.08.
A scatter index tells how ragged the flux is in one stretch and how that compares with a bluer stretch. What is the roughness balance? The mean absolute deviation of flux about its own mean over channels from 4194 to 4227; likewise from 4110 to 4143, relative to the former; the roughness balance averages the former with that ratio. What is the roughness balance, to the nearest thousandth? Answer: 0.770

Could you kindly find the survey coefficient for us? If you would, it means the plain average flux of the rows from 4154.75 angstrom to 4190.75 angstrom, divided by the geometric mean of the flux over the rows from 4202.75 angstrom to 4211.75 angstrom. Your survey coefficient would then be 1.05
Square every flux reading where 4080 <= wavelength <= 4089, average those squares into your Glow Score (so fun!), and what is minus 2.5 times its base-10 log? -3.91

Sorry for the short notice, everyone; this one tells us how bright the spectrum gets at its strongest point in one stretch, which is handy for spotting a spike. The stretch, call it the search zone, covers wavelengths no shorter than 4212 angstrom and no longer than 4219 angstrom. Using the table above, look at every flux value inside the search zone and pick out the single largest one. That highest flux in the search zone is 6.738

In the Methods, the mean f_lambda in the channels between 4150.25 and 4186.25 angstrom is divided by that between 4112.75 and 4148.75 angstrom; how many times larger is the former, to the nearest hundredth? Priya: 1.00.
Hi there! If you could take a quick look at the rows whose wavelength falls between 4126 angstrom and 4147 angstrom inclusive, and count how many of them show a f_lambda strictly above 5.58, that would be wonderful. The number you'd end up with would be 6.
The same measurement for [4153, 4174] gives 7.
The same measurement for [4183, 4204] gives 8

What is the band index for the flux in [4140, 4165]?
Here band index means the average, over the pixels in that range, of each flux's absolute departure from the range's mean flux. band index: 0.40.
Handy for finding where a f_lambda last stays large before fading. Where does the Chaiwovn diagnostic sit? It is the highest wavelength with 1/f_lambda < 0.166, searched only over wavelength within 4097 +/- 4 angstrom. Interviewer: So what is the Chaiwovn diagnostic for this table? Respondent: 4095.5 angstrom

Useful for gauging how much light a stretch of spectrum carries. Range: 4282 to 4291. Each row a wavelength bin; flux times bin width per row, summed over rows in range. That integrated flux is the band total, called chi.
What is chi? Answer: 53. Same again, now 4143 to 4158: 80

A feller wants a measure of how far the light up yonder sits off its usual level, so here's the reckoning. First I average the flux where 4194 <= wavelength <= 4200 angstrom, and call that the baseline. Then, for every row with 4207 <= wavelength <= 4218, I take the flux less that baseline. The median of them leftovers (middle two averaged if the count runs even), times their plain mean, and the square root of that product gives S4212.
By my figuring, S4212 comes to 0.2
